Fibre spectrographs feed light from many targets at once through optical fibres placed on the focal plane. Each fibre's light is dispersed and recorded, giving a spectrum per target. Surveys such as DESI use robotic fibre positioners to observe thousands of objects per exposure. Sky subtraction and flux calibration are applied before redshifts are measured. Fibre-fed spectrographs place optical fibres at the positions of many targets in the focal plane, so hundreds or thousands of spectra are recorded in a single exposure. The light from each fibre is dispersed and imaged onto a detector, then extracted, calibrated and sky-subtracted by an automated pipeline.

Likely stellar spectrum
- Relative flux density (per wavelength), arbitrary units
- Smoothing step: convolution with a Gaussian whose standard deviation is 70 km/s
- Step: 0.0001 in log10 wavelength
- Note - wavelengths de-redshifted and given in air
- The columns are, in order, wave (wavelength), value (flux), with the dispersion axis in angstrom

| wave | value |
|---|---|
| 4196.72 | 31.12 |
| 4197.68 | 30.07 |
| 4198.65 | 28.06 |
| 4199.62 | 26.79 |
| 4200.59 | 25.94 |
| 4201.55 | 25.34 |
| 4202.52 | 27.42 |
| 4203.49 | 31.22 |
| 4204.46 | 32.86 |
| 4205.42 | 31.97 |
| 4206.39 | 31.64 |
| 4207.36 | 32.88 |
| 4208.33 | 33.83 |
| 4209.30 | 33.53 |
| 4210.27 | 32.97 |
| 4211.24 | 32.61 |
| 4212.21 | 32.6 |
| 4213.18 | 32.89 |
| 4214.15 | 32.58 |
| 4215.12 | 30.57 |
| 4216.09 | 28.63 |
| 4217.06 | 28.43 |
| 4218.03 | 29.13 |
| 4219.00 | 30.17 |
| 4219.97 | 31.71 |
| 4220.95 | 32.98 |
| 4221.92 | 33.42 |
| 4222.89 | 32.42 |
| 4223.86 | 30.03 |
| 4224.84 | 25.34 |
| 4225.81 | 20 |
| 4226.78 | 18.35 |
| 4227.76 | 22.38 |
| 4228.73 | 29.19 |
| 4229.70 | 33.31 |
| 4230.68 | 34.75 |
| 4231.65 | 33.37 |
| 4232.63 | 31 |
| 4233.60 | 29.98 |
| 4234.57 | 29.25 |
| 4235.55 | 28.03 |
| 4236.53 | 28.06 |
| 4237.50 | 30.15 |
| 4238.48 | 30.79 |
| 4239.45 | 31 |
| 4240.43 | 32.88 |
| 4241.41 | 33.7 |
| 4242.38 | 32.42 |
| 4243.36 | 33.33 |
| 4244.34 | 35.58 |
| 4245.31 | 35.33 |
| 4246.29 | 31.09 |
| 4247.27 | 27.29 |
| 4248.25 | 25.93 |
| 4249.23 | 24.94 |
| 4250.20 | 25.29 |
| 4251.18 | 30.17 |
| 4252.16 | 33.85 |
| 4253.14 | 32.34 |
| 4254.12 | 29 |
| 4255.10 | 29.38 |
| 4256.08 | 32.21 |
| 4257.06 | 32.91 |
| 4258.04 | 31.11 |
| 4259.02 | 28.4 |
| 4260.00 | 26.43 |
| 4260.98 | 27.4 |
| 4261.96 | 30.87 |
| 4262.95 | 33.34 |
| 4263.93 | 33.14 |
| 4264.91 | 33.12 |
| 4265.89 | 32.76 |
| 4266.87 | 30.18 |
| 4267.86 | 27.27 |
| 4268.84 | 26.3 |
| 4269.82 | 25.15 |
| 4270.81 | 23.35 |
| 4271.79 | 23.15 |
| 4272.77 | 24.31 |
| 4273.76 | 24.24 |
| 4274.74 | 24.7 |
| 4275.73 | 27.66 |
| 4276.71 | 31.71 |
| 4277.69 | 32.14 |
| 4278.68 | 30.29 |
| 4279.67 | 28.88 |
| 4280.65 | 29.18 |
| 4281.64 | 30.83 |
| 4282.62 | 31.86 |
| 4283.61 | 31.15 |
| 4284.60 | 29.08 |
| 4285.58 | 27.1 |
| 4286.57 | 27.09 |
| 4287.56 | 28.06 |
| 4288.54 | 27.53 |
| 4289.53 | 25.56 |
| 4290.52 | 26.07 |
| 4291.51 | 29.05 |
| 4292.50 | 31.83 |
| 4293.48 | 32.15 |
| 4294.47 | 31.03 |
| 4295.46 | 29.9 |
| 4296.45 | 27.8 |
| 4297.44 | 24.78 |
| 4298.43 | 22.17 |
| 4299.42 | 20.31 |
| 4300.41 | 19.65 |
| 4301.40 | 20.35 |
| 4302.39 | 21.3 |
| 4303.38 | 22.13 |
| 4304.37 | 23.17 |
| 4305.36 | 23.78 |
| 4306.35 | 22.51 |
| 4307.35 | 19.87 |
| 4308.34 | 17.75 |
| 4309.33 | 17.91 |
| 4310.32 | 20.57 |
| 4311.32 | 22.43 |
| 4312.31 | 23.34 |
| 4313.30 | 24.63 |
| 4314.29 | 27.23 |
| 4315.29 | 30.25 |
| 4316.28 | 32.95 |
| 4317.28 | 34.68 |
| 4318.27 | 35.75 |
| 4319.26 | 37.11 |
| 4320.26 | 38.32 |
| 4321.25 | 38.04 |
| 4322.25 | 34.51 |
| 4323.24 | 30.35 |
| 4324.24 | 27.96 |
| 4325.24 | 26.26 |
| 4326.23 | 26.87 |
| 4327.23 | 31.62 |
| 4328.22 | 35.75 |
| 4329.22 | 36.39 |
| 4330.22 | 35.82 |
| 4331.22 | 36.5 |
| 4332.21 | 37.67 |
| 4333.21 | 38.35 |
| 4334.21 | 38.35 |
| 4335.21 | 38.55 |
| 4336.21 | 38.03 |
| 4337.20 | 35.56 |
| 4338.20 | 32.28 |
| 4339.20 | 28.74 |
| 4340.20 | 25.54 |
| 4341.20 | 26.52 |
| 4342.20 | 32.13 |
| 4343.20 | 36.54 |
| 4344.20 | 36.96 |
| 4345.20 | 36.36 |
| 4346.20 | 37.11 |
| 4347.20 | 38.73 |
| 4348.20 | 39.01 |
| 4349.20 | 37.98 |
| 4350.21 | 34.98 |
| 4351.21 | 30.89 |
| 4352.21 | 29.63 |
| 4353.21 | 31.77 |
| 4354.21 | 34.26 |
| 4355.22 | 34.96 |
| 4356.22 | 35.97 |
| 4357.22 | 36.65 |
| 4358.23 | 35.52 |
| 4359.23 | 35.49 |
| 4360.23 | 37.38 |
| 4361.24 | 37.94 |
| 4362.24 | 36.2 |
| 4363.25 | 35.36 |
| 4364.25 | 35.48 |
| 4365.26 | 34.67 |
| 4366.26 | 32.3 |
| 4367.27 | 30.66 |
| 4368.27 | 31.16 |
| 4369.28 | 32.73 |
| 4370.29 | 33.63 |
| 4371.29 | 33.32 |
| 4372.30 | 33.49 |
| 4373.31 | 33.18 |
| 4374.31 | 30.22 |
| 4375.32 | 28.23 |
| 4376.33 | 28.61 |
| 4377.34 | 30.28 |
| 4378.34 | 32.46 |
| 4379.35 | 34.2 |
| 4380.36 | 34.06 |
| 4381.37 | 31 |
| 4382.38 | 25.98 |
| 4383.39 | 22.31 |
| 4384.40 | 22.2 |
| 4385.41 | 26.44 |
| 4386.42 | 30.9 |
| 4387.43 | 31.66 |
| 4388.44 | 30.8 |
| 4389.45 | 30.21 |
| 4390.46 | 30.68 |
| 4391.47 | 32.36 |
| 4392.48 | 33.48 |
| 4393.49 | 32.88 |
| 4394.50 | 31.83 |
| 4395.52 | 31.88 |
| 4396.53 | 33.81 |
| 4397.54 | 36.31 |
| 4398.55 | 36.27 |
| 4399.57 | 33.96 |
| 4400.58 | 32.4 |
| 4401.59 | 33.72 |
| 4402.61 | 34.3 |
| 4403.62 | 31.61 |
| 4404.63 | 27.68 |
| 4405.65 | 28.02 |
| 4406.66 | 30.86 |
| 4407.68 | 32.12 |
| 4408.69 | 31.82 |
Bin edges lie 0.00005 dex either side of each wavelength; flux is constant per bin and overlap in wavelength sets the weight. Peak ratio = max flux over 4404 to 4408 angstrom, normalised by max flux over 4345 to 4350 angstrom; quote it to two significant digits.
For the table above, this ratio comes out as 0.82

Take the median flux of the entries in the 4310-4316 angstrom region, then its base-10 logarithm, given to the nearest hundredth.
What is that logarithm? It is 1.38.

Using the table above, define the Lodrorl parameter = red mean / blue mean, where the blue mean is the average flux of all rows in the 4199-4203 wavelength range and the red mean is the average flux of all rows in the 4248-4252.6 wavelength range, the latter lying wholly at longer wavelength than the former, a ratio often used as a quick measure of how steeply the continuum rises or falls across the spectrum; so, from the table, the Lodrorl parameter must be 1.06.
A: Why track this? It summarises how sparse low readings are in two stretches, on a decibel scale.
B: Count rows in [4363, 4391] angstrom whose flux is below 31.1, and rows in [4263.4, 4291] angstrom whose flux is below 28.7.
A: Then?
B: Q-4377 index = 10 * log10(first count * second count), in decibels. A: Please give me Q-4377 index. 23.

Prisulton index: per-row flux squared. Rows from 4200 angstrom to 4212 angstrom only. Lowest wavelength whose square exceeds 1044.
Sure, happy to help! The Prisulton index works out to 4204.46 angstrom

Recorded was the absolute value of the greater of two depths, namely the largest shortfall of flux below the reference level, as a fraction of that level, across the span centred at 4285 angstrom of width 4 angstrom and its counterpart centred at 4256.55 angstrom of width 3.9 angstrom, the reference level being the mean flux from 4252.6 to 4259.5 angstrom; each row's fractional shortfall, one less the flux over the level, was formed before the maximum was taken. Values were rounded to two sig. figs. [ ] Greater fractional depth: 0.12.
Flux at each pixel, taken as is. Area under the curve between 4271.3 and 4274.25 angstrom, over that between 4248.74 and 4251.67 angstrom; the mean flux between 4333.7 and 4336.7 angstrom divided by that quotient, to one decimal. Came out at 42.7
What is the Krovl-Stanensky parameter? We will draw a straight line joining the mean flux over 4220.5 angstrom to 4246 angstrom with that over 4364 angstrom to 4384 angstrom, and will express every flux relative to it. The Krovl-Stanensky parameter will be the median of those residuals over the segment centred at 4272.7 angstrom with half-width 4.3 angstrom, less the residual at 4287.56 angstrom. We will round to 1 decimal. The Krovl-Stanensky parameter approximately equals -3.3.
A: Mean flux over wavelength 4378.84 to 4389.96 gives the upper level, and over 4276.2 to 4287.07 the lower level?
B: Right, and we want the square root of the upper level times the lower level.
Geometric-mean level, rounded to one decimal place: 29.5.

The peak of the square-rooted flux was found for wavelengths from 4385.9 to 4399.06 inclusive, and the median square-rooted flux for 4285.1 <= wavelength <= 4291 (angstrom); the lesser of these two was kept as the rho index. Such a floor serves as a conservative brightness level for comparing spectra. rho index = 5.2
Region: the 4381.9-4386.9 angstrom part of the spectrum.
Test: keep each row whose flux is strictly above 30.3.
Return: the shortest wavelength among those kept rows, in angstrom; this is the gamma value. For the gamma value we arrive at 4386.42 angstrom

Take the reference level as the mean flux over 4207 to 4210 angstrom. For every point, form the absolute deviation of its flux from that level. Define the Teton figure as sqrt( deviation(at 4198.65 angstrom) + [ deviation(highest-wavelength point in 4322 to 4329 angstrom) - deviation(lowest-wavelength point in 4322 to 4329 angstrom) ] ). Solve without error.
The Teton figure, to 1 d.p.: 2.6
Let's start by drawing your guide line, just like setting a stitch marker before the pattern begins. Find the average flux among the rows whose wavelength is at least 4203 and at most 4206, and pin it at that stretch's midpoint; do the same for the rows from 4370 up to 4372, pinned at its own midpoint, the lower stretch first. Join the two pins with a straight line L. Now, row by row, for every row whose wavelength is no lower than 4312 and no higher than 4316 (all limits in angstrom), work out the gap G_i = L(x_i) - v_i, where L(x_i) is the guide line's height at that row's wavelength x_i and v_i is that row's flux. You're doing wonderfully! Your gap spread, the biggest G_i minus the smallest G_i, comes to 6.9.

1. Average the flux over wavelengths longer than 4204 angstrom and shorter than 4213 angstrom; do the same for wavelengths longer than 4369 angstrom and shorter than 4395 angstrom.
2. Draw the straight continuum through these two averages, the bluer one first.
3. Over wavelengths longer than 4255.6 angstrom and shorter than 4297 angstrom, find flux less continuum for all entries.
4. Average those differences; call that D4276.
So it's -3.0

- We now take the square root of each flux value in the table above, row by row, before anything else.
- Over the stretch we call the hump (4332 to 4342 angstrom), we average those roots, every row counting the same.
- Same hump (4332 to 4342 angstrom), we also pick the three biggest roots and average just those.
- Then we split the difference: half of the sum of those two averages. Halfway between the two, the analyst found 6.00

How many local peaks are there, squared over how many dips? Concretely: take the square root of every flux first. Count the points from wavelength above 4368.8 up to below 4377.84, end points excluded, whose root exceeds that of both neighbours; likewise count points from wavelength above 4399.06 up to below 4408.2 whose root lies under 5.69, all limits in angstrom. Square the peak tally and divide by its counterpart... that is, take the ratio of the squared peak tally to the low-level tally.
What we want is 0.80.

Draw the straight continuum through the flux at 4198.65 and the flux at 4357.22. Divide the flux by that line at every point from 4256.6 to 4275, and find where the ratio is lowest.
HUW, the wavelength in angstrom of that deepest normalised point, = 4271.79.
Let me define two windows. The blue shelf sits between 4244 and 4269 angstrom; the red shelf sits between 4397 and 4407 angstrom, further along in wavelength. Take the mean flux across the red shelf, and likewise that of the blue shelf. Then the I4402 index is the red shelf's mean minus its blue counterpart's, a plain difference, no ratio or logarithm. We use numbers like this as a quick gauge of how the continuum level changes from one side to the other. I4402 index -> 2.3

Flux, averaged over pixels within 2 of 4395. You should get 32.6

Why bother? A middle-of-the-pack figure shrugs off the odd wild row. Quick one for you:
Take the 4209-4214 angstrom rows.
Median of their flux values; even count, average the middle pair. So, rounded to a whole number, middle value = 33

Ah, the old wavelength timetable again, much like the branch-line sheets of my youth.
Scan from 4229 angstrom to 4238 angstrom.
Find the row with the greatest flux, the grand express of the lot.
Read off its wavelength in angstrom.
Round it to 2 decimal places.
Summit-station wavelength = 4230.68 angstrom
